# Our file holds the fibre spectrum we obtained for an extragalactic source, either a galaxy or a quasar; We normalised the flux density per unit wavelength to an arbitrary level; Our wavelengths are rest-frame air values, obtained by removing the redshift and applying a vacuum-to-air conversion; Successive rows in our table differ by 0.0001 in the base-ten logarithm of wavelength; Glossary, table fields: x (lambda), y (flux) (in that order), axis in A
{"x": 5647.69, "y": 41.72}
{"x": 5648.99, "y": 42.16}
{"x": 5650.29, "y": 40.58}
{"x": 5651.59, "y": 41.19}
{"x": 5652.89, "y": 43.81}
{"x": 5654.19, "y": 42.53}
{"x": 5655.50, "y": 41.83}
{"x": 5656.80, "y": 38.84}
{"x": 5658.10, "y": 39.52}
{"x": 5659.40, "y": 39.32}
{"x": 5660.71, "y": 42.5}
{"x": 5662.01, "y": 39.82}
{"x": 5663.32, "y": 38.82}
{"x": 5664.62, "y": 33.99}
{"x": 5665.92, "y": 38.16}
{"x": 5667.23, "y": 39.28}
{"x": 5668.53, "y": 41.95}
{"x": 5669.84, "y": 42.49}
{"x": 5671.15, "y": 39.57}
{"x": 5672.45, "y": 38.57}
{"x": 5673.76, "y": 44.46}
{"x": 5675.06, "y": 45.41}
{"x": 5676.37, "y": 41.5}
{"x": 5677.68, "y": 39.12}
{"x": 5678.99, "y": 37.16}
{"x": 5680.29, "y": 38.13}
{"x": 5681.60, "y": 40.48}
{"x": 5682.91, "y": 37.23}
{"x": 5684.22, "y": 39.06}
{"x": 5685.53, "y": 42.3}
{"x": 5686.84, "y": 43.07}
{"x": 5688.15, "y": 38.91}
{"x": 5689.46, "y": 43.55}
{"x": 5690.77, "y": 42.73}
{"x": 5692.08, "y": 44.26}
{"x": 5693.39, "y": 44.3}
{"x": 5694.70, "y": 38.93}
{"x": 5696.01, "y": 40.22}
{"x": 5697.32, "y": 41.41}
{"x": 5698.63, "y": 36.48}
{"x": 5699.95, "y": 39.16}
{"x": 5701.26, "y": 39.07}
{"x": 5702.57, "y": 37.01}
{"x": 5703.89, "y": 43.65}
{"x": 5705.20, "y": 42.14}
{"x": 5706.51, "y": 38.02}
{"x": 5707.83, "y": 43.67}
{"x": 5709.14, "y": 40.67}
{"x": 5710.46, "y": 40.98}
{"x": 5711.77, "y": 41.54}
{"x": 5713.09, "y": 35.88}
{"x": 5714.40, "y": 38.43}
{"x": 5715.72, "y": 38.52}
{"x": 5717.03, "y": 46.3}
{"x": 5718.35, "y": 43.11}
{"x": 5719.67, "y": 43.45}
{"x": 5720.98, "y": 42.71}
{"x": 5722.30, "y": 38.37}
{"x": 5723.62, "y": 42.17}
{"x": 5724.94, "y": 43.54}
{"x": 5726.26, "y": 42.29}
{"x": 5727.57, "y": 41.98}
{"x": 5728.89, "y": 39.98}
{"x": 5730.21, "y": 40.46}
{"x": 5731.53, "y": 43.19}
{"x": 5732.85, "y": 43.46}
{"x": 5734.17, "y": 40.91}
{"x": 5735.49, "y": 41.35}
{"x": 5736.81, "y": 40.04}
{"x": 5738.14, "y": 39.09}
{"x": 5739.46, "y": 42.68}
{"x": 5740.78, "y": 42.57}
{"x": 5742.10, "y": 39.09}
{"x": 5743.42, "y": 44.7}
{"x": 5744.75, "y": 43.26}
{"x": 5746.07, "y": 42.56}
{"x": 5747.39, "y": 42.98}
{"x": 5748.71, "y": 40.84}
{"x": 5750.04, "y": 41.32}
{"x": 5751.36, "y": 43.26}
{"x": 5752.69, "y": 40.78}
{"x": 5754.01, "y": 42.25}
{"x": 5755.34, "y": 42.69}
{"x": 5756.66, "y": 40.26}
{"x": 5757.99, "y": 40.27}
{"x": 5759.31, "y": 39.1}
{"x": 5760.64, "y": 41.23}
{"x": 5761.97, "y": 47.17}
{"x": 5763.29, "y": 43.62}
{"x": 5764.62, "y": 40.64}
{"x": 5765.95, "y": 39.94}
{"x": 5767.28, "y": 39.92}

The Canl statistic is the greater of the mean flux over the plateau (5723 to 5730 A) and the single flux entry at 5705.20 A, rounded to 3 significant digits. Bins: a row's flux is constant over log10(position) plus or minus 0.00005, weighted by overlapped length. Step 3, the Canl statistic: 42.1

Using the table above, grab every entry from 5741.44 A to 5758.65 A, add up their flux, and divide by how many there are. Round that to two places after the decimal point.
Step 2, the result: 41.87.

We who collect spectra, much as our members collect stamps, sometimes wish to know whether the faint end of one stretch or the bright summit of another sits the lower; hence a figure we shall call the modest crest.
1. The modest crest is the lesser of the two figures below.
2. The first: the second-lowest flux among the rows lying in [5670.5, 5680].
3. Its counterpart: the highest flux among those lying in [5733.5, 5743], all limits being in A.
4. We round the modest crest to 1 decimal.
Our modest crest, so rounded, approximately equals 38.6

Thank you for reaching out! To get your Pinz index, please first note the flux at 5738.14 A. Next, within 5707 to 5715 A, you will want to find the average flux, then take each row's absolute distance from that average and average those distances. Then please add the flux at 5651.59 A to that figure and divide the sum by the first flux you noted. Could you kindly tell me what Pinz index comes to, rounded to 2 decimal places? 1.11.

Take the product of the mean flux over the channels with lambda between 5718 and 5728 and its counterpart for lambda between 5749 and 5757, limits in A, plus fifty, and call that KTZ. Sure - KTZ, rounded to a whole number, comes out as 1812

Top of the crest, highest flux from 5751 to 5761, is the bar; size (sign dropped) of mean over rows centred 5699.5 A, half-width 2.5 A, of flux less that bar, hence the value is 4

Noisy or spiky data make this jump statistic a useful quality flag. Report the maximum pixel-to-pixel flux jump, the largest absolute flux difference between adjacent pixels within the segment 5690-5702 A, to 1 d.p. 5.4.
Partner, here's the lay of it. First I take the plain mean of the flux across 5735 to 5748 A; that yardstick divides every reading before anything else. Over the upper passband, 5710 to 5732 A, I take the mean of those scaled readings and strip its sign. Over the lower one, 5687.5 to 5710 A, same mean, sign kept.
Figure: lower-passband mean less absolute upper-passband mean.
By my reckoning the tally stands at -0.012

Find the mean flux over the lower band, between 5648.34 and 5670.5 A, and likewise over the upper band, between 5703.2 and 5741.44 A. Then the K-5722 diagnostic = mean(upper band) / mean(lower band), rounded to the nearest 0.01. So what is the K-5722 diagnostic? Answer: 1.03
